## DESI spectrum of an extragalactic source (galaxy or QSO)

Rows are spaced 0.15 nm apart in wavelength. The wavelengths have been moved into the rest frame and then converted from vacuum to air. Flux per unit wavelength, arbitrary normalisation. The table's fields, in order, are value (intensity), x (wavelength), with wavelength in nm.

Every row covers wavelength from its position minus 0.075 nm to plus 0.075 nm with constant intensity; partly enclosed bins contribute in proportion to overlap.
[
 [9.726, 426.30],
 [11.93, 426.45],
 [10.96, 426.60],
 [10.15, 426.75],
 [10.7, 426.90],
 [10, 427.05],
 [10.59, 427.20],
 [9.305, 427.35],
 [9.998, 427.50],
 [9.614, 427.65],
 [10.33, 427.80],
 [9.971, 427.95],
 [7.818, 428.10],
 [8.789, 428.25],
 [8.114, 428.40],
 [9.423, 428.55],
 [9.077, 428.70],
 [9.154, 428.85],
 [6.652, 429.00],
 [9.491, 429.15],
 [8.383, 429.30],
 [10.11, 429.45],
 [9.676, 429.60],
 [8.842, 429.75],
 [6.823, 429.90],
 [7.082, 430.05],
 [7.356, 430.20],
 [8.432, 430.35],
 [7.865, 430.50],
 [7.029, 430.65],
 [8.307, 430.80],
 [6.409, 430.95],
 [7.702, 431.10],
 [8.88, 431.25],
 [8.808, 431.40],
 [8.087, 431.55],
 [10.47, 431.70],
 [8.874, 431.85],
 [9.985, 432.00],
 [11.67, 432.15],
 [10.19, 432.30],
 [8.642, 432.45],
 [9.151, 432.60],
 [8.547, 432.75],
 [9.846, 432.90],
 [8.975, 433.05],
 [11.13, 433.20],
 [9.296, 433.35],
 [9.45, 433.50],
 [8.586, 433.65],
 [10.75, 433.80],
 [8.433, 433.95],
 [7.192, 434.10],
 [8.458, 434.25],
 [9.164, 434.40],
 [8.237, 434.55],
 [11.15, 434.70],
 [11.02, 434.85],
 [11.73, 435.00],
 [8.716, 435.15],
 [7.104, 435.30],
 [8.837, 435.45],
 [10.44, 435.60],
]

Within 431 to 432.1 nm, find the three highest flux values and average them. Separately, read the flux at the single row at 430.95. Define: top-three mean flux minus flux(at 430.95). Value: 3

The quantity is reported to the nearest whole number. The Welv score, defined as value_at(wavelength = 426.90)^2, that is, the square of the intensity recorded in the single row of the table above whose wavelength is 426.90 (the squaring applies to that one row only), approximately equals 114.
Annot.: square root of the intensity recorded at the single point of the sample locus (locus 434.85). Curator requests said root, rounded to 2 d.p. 3.32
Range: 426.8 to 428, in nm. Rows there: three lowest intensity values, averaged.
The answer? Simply 9.6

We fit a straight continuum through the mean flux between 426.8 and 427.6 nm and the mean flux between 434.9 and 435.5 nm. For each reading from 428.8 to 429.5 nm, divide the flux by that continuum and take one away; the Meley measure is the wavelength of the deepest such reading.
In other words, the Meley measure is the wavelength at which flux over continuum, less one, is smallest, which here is 429.00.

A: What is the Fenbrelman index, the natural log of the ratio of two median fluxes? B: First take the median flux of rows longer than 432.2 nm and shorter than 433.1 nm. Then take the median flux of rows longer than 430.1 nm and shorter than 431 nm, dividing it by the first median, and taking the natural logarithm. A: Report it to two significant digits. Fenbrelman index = -0.17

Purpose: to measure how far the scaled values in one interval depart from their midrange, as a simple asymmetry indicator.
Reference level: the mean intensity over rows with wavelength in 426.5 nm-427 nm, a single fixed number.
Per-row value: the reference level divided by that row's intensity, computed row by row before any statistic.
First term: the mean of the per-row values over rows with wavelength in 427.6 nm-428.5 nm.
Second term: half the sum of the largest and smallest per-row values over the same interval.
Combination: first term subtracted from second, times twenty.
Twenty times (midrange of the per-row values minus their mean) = 0.3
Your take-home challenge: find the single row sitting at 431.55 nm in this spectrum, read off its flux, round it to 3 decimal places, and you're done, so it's 8.087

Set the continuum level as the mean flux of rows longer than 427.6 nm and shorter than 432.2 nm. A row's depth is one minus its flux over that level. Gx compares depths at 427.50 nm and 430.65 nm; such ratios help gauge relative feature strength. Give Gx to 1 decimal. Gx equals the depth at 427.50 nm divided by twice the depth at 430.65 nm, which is -0.4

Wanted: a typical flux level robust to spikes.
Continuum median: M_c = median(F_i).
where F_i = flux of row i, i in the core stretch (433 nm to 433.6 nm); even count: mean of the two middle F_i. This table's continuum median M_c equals 9.37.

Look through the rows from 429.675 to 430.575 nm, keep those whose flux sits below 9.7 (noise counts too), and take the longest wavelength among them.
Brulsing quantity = 430.50 nm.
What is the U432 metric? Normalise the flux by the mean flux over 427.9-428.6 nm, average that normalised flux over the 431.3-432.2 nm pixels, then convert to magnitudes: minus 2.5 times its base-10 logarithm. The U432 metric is -0.10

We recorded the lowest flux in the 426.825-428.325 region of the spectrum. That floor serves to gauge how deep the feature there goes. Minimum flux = 7.818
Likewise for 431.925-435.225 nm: 7.192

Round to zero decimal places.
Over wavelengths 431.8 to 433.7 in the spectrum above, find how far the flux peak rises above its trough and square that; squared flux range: 10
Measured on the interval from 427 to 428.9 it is 8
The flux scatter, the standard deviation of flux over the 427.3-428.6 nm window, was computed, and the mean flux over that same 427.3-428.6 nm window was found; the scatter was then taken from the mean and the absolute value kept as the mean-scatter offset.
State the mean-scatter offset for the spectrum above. 8.4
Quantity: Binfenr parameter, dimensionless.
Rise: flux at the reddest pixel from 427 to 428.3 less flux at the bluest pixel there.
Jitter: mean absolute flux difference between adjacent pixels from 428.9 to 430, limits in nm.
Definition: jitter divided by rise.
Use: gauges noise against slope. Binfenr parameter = -1.2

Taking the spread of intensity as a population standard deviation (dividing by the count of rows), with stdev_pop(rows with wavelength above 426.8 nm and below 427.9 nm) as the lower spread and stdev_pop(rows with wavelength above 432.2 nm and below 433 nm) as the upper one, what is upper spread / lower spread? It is 1.4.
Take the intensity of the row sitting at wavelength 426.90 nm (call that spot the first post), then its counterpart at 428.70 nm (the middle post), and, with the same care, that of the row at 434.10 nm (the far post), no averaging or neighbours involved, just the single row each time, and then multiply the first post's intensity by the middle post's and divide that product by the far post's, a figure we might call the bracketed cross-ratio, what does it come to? 13.5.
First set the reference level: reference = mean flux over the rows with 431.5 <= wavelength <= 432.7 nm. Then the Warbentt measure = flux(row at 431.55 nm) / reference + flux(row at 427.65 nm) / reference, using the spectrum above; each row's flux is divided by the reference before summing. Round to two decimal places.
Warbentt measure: 1.84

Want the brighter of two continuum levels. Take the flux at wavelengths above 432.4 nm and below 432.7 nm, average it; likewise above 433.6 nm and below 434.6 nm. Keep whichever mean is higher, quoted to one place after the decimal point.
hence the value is 8.9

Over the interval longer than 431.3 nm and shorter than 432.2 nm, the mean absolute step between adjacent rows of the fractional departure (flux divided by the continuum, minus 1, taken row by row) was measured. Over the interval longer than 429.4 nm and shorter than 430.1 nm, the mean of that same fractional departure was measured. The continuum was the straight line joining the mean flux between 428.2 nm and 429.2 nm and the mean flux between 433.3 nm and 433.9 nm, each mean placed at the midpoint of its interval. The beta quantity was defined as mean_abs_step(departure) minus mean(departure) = 0.20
